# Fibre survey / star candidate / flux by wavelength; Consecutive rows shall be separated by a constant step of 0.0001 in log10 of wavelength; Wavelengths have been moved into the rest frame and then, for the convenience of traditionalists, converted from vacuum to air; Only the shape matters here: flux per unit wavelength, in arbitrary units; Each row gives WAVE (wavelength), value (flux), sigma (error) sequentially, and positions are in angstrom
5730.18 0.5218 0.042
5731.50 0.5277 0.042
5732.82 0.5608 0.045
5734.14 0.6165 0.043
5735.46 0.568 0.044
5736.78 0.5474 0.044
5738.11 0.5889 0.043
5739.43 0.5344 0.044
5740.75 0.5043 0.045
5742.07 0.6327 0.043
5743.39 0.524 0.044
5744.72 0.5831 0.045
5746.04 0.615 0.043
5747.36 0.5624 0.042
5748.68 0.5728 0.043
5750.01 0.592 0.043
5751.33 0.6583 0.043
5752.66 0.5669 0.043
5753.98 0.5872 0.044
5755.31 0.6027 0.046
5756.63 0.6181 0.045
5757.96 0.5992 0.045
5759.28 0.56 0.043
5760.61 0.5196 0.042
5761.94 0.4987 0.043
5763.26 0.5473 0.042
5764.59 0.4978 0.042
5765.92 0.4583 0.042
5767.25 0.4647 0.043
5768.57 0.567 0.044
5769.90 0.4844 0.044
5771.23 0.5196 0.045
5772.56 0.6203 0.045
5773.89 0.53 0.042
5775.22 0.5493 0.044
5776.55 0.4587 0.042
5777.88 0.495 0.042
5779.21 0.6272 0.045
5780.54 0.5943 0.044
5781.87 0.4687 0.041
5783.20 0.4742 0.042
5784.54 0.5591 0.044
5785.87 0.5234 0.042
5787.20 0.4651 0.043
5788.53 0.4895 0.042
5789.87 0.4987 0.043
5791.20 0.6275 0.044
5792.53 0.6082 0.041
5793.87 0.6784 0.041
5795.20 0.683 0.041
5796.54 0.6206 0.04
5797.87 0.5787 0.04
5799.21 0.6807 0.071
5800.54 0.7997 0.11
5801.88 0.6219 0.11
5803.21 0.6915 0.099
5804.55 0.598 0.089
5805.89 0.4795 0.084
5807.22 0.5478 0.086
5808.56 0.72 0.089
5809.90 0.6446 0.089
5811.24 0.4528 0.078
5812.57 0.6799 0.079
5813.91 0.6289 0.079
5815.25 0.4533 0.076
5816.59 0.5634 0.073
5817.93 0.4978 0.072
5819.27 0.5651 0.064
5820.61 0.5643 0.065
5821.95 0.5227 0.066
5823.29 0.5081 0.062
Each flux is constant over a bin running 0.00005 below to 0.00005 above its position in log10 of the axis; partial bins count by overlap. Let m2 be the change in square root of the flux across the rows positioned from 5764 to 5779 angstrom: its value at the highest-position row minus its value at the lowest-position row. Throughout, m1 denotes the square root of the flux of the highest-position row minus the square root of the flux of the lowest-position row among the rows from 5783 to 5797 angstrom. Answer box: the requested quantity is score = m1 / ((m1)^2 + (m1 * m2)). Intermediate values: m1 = 0.10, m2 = -0.002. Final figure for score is 10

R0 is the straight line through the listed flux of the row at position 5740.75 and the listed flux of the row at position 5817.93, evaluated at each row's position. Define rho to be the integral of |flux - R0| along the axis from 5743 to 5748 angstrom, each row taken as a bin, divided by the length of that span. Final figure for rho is 0.070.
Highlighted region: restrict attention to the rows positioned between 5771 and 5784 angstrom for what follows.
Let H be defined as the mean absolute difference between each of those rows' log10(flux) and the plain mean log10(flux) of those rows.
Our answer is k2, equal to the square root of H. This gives 0.203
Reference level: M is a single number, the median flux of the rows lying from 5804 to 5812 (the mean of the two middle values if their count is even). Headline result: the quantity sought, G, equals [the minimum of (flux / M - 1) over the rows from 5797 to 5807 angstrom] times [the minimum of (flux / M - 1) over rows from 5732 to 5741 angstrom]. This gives 0.020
